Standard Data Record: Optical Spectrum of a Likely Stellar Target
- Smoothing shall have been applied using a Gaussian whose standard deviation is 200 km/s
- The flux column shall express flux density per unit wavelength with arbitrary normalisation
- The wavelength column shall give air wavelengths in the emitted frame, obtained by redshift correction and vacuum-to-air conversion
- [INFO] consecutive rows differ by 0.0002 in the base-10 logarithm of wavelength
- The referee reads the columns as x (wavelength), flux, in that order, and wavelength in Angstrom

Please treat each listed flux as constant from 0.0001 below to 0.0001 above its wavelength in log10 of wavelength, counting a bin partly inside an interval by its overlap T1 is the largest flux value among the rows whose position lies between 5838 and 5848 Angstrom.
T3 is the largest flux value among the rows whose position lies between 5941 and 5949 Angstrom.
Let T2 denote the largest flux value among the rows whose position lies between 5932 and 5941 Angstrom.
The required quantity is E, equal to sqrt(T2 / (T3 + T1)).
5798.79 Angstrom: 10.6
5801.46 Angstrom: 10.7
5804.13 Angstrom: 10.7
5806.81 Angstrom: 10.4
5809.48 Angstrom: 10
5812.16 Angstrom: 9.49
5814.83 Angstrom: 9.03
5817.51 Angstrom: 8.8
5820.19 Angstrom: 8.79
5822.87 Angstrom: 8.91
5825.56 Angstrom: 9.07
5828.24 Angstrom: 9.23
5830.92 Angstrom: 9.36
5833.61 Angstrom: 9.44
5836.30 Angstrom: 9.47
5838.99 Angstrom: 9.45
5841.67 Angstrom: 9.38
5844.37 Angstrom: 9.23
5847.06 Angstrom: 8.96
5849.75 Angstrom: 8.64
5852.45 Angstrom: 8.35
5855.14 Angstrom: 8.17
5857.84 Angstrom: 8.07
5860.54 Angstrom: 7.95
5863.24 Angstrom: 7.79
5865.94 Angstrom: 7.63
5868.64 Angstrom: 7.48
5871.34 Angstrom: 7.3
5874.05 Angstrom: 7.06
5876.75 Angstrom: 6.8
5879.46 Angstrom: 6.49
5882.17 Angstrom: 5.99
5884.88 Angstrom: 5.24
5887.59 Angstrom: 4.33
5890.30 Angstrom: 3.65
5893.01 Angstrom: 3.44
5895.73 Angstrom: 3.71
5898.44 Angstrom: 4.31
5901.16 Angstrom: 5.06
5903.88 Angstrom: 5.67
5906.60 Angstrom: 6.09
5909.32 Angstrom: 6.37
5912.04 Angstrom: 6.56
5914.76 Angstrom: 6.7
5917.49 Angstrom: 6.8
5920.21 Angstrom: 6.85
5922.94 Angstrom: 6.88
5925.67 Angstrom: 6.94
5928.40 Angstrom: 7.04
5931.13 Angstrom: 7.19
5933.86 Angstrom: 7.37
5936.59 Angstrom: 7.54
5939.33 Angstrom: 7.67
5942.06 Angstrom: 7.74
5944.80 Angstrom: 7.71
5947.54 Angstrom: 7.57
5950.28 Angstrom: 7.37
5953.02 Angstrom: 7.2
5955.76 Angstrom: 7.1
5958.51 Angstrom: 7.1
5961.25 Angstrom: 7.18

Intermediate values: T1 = 9.45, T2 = 7.67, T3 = 7.74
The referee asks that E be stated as 0.67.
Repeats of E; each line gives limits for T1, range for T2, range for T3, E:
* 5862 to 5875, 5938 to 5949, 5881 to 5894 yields 0.75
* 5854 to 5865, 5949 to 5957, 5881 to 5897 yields 0.72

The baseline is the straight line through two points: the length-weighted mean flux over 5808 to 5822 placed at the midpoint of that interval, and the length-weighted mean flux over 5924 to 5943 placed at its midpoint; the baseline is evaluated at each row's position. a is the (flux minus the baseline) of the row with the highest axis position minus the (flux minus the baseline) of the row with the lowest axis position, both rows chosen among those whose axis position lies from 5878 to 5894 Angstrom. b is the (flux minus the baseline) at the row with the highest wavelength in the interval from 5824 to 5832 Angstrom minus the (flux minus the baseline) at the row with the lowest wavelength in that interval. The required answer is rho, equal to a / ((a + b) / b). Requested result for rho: 0.4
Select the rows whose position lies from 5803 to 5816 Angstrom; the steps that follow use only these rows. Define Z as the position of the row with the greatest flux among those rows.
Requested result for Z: 5804.13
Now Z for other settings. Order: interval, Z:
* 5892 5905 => 5903.88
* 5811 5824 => 5812.16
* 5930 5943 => 5942.06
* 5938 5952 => 5942.06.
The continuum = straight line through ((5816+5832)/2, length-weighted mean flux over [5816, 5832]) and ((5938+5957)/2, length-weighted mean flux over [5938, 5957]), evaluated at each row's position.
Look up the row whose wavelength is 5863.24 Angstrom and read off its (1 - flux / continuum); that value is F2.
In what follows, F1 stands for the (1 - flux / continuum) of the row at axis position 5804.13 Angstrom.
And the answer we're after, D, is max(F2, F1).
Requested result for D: 0.09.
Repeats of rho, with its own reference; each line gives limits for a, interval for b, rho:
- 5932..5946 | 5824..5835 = 0.3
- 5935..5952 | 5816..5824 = 0.0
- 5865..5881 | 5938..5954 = -0.2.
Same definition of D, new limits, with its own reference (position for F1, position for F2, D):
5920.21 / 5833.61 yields 0.12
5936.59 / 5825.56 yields 0.01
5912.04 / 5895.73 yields 0.54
